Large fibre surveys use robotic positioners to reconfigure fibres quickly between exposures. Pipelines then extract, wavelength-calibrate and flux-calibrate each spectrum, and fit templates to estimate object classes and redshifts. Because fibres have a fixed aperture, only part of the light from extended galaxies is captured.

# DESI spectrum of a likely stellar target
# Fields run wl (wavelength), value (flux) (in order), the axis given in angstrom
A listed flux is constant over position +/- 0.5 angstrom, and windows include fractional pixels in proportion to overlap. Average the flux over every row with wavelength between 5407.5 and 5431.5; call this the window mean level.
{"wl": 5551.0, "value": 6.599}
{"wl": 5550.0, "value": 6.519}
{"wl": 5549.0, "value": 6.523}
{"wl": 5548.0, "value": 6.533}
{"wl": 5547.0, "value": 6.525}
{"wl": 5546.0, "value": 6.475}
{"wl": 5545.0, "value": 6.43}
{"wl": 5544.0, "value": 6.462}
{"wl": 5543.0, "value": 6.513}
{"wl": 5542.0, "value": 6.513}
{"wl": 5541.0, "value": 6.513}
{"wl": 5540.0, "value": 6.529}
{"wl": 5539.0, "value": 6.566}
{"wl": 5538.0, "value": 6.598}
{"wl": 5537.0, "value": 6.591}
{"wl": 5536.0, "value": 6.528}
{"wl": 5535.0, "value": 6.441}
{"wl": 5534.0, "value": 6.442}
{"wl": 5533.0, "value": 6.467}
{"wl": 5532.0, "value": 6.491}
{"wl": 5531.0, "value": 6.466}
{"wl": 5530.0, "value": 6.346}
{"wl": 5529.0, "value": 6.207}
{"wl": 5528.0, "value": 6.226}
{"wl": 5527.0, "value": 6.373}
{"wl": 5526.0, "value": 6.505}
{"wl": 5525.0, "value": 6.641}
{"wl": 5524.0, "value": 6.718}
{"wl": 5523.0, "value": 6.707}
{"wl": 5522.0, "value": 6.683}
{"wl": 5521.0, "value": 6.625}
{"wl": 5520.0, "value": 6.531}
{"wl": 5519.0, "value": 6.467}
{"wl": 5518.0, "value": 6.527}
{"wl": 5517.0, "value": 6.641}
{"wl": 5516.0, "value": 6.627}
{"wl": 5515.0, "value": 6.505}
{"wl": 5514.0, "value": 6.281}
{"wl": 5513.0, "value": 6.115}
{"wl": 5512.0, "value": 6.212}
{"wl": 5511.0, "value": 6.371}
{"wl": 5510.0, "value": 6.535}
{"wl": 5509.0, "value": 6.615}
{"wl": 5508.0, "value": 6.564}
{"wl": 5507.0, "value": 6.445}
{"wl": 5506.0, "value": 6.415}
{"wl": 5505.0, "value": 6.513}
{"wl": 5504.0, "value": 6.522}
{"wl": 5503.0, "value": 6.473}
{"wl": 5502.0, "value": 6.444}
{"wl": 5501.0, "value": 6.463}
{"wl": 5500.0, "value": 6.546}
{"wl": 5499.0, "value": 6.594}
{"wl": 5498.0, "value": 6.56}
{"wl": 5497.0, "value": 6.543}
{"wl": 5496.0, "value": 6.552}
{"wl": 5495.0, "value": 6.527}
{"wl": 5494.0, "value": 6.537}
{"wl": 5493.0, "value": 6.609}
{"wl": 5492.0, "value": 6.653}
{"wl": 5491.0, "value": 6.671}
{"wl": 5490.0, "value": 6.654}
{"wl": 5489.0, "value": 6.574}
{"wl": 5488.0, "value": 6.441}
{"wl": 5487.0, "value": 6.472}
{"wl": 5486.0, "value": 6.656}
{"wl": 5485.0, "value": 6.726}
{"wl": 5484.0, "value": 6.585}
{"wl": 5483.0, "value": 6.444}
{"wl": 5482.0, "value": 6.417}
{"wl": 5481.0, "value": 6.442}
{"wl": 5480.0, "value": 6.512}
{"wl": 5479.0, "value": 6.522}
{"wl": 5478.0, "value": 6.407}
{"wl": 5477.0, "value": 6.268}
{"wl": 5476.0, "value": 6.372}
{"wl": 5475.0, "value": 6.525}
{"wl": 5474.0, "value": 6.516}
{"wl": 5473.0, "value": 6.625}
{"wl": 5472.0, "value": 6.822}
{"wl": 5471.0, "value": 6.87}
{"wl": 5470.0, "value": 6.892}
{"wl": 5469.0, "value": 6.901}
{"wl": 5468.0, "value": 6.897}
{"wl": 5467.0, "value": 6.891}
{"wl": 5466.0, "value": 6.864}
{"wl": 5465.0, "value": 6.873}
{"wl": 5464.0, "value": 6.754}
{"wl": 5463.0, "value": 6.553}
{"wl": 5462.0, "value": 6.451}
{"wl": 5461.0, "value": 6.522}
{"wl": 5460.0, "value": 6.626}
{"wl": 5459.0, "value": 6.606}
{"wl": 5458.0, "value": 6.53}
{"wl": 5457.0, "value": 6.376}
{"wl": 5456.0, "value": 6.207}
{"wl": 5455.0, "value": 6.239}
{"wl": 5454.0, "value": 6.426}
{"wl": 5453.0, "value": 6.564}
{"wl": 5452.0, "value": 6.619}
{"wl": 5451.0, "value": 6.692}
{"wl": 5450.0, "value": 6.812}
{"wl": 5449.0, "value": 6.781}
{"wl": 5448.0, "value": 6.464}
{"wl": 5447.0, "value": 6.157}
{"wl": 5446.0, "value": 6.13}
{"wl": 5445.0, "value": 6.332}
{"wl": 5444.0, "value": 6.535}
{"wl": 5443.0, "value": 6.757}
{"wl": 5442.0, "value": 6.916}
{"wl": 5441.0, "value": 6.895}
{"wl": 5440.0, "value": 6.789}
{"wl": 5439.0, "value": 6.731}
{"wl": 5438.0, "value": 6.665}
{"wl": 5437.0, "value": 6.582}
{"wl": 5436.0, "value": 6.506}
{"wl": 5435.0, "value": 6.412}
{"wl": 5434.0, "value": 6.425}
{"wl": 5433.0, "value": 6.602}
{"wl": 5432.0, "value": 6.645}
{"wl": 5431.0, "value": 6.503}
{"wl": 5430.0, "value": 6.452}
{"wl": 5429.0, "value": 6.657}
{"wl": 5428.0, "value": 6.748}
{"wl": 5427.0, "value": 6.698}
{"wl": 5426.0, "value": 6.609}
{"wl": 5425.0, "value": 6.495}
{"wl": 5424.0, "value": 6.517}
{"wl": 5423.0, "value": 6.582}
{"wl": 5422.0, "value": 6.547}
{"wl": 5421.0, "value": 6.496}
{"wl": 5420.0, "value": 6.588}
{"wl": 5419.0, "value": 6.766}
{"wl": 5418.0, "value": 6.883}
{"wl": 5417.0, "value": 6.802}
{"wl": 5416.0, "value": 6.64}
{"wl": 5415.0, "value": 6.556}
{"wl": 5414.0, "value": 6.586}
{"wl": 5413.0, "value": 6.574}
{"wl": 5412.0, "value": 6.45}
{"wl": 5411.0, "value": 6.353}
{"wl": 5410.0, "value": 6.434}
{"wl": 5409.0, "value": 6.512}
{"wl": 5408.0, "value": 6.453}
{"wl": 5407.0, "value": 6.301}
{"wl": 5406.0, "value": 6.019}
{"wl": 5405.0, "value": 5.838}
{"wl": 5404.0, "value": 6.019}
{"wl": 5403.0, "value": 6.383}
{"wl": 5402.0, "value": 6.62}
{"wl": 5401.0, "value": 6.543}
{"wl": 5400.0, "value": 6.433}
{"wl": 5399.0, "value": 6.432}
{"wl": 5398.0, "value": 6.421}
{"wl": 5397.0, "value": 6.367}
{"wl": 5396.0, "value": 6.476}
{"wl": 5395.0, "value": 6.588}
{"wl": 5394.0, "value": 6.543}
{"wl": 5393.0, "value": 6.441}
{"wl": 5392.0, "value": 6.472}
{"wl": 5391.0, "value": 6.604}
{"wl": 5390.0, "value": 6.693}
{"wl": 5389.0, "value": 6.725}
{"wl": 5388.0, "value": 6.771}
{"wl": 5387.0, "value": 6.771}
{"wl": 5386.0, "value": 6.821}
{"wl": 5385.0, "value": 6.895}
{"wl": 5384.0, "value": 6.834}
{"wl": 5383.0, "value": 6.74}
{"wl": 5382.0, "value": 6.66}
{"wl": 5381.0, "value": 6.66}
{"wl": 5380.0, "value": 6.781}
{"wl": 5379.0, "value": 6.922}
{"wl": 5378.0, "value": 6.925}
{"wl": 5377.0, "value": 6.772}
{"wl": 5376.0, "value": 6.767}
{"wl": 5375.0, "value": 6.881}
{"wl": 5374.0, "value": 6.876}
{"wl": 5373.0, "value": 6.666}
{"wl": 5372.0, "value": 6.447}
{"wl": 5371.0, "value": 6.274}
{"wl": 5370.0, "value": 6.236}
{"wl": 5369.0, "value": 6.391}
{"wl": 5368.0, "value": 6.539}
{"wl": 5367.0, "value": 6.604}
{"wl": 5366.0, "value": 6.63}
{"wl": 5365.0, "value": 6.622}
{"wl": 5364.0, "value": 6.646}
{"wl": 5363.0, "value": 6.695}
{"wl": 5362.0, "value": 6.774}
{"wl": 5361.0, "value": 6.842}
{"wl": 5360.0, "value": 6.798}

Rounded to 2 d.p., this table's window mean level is 6.58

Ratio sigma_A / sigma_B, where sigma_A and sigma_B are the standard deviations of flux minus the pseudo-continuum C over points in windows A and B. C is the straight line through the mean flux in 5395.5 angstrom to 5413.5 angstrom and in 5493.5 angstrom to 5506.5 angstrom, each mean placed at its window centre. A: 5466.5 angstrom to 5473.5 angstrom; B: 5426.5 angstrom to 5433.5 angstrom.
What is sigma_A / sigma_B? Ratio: 1.0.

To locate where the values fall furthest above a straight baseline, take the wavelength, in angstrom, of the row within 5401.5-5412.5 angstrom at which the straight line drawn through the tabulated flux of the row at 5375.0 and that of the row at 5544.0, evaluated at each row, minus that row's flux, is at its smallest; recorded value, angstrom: 5402.0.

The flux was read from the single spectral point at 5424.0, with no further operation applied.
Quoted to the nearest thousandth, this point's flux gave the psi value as 6.517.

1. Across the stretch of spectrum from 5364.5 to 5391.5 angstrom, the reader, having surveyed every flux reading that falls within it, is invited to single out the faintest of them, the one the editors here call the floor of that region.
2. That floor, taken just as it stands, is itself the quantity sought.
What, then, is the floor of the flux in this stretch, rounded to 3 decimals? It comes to 6.236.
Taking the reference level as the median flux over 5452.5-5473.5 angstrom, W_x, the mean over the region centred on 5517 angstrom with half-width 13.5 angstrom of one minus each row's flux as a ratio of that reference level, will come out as 0.022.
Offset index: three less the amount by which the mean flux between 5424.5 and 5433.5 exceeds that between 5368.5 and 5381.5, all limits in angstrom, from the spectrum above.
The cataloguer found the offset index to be 3.060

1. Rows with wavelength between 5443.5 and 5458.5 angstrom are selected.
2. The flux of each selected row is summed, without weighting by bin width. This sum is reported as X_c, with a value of 97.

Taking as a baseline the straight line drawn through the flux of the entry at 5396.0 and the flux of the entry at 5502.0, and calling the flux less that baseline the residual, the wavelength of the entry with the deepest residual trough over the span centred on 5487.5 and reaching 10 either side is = 5478.0 angstrom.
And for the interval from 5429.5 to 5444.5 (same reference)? 5435.0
